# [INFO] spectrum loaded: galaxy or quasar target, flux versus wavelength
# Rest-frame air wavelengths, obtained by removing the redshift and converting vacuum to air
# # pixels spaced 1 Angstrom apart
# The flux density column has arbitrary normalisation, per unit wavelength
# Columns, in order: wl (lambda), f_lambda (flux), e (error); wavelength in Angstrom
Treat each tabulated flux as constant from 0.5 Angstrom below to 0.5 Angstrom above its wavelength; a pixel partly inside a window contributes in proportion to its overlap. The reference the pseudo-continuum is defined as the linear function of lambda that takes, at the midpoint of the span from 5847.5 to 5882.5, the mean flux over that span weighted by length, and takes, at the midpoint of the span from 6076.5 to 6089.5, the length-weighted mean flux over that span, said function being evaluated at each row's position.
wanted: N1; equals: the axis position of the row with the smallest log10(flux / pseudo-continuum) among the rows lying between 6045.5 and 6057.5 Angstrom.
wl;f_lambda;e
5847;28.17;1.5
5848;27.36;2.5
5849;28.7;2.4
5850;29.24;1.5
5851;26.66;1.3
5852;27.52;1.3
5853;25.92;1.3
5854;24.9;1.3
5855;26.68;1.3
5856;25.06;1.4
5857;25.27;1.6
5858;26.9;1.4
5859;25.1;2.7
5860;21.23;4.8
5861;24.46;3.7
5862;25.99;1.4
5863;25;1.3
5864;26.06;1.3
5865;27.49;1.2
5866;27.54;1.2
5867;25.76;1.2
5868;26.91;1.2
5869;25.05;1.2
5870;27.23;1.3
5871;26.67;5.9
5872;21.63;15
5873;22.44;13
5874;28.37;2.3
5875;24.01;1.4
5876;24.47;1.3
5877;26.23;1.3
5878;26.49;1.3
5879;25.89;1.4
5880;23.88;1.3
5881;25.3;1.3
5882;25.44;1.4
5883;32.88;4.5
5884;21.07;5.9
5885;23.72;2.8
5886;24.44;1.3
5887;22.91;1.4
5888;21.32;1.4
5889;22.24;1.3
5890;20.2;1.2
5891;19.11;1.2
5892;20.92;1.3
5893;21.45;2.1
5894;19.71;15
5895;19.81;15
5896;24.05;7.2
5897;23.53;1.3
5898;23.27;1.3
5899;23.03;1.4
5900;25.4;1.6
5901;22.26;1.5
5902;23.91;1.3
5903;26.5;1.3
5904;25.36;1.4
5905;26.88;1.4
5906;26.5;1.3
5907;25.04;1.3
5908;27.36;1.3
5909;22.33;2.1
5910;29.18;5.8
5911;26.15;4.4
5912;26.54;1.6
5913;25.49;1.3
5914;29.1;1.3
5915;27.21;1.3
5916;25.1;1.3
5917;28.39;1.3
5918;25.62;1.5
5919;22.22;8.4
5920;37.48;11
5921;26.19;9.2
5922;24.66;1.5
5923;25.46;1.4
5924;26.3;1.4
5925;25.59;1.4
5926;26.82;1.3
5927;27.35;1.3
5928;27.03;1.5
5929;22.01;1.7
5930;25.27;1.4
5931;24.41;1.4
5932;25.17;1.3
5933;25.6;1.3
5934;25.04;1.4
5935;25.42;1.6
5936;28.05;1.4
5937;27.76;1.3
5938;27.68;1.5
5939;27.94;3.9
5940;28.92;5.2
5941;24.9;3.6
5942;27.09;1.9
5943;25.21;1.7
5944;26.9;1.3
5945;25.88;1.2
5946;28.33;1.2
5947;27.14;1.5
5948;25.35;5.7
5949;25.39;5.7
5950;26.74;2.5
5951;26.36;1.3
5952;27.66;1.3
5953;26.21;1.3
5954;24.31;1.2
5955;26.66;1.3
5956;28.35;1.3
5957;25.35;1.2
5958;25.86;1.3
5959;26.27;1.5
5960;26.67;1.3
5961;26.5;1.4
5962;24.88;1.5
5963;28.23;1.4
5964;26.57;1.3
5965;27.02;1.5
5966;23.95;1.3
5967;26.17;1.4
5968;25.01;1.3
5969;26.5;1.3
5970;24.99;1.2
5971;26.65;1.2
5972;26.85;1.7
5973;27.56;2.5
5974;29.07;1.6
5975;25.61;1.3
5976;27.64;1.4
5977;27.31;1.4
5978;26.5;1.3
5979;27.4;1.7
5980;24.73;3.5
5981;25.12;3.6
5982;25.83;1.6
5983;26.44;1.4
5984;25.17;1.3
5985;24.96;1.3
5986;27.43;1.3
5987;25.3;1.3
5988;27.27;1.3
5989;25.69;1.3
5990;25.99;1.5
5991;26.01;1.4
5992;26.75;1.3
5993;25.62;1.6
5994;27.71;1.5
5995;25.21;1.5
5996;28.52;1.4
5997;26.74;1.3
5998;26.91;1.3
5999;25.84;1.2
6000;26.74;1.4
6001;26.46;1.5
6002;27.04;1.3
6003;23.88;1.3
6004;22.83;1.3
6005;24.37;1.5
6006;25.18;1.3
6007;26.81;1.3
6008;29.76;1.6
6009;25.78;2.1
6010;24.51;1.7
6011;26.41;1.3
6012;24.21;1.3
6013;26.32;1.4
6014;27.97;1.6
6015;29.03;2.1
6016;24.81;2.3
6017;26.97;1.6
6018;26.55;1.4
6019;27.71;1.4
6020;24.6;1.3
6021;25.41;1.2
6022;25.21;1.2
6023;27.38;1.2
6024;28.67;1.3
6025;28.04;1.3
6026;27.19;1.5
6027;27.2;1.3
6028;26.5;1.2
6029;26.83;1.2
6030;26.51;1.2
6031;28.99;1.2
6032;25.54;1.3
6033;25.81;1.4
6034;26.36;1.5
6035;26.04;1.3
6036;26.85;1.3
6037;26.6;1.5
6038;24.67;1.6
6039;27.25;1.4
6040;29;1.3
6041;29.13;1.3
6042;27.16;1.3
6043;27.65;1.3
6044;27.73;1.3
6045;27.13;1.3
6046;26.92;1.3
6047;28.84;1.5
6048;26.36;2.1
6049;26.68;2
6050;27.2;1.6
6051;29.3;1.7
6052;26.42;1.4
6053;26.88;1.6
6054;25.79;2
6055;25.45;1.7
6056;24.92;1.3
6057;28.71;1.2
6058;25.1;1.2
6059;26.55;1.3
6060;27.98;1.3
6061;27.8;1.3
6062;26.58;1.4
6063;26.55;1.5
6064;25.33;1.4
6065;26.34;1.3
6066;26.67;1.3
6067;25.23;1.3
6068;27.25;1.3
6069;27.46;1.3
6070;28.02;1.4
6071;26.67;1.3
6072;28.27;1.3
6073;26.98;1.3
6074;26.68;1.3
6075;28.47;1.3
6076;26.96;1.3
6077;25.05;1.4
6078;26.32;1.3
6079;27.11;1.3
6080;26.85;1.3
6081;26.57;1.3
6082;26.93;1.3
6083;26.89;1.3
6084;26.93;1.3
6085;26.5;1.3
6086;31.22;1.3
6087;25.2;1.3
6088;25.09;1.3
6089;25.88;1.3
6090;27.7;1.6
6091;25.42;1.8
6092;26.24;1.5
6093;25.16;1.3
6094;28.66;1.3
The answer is 6056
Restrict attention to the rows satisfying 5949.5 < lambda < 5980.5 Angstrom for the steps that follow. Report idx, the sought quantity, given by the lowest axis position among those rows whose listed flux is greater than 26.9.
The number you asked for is 5952 Angstrom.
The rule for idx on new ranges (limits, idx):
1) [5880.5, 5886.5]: 5883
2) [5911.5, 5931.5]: 5914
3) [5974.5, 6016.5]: 5976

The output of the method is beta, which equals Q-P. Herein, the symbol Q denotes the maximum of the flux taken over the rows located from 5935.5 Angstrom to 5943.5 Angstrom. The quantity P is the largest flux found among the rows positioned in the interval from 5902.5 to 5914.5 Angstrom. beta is 0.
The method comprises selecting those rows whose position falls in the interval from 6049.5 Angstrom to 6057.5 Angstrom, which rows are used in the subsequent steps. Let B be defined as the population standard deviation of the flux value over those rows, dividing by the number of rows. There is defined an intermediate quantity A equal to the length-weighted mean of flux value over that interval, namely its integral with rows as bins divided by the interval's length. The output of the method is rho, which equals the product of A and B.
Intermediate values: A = 26.8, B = 1.4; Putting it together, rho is 39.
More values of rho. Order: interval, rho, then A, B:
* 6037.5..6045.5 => 35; 27.5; 1.3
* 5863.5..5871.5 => 22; 26.6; 0.8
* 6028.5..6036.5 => 27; 26.6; 1.0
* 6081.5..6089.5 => 48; 26.8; 1.8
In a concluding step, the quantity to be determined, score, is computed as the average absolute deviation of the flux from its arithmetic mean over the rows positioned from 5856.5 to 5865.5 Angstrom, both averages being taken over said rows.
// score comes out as 1.2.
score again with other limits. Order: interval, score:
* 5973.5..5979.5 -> 0.8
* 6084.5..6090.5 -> 1.7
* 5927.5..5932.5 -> 1.3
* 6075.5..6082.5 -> 0.5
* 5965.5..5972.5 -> 0.9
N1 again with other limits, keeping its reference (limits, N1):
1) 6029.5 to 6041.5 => 6038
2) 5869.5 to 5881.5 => 5872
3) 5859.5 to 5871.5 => 5860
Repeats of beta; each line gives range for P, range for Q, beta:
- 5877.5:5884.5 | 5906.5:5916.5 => -4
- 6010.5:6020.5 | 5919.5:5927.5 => 8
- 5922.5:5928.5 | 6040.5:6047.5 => 2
